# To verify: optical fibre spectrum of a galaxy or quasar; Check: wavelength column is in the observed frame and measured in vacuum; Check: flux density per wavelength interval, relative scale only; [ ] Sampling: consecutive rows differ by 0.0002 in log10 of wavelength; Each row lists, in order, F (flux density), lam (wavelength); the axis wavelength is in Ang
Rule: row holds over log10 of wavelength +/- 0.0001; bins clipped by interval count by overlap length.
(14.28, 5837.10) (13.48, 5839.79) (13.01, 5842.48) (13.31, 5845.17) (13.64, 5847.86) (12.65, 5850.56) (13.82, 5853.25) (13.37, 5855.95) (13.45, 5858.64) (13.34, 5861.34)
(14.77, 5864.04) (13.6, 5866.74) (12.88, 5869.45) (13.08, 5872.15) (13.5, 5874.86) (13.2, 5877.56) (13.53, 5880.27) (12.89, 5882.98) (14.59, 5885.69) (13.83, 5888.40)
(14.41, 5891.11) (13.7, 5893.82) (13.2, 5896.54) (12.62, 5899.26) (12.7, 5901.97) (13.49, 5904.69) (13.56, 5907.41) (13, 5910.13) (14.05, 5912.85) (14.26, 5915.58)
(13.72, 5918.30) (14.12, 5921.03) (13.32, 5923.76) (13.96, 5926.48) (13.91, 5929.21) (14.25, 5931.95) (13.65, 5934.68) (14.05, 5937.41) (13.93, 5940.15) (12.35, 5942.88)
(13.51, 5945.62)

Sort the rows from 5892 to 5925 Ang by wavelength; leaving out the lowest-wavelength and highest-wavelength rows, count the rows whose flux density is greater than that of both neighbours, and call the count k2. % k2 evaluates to 3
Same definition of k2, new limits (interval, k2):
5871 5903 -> 4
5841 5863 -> 3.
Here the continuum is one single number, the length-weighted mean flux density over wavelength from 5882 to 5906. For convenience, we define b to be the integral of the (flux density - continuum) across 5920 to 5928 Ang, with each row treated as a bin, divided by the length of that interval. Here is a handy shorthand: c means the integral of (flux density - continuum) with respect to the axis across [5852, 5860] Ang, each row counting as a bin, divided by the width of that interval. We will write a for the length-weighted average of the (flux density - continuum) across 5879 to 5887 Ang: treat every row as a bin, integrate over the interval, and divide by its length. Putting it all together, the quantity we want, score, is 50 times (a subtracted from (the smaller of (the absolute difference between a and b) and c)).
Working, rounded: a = 0.16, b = 0.3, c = 0.0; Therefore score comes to -6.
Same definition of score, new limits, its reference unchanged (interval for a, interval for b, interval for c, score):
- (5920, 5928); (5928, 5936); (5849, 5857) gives -25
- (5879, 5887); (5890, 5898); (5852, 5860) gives -6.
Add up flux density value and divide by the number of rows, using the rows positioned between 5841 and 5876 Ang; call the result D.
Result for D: 13.42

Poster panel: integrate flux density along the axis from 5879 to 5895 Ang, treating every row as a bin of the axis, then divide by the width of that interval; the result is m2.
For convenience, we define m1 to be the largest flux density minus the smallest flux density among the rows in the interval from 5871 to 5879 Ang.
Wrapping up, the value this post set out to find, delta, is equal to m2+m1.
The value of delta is 14.3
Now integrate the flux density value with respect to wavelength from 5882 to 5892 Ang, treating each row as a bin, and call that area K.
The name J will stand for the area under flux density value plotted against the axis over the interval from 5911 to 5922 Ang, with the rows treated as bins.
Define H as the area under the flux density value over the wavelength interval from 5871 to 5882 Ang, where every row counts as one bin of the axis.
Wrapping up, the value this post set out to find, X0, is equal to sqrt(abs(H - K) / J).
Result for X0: 0.212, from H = 146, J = 154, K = 140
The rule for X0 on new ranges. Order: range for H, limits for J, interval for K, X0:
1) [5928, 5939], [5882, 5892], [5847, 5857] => 0.379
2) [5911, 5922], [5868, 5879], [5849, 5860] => 0.223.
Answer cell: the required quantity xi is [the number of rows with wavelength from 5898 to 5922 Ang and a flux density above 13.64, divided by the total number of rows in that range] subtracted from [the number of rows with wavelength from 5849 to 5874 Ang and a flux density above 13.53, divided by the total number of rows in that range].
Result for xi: -0.1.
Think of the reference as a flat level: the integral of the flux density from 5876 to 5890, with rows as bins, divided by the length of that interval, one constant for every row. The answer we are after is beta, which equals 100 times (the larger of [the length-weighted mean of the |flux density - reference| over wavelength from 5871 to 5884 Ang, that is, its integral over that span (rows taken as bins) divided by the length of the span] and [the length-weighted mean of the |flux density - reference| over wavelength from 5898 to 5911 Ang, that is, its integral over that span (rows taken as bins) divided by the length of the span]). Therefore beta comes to 54.6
